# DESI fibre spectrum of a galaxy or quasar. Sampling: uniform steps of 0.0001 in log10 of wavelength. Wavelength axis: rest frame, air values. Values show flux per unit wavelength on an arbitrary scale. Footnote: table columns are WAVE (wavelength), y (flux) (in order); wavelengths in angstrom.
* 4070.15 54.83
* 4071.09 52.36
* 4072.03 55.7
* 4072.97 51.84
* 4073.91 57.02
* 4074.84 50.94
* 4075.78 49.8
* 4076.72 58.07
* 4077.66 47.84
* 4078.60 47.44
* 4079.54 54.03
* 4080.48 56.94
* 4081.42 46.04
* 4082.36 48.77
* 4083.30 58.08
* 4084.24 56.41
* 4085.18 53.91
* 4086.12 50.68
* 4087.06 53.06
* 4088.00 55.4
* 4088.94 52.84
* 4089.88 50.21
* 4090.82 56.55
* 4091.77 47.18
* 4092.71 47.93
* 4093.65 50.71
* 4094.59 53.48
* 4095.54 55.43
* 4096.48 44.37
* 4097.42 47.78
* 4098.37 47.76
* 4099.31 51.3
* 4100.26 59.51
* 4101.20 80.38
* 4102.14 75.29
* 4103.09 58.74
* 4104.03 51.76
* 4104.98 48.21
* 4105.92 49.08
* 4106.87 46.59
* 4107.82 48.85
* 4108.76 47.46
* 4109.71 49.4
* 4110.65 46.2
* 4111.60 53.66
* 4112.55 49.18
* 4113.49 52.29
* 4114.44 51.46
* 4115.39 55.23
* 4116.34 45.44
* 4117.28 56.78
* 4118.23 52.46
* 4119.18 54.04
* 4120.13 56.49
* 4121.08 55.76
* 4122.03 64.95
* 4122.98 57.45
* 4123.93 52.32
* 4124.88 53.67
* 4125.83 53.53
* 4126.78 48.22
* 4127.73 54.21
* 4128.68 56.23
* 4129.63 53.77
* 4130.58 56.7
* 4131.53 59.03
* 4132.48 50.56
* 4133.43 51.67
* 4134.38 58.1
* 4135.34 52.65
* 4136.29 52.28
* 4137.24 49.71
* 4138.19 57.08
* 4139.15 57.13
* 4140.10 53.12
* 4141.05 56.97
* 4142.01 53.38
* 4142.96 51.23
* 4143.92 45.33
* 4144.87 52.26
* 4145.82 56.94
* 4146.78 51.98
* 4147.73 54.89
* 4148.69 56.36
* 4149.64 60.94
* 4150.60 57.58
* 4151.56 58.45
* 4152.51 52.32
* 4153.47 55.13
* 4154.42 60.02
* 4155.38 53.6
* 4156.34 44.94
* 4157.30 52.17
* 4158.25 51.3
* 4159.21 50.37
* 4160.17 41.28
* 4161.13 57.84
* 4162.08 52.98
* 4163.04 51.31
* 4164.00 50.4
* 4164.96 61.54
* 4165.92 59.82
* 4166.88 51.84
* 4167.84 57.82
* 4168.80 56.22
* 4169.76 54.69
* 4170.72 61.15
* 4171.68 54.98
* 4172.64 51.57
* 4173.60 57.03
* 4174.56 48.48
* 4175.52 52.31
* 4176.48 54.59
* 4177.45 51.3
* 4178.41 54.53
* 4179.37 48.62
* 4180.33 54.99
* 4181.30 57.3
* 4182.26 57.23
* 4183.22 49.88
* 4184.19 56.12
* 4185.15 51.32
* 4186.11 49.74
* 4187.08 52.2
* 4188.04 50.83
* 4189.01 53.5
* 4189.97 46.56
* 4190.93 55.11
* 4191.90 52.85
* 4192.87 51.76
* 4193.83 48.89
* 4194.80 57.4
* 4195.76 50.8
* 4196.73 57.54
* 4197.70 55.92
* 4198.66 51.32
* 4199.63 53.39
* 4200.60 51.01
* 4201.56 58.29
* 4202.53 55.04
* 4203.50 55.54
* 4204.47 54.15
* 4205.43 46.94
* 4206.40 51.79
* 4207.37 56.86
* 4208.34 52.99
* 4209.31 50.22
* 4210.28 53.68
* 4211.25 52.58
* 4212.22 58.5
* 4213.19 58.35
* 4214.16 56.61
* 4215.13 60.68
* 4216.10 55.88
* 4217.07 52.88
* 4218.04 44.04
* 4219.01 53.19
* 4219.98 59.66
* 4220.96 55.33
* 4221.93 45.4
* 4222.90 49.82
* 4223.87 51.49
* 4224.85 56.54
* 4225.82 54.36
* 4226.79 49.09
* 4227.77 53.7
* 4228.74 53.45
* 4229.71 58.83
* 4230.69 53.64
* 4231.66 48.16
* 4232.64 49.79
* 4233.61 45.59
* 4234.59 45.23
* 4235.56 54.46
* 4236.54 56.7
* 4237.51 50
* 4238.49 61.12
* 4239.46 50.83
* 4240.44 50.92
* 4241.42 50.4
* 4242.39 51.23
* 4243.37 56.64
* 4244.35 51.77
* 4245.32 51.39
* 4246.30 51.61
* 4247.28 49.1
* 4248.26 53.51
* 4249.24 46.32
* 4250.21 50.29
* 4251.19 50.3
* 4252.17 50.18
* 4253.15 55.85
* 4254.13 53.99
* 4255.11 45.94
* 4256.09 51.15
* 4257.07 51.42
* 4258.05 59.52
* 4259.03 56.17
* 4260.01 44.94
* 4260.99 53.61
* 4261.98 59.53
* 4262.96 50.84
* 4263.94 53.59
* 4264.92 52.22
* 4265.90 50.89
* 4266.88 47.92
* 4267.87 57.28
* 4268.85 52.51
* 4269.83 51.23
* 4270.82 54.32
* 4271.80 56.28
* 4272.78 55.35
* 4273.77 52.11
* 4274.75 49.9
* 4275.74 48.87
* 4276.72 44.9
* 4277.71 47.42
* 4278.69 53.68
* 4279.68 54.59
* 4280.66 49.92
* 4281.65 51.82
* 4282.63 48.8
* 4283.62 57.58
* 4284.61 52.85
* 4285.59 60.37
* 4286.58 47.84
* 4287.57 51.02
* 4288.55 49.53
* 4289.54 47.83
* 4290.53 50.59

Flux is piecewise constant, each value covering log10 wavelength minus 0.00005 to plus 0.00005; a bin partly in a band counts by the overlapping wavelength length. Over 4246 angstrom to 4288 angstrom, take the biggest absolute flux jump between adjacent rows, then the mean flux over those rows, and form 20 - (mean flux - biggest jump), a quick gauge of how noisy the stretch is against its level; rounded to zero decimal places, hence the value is -20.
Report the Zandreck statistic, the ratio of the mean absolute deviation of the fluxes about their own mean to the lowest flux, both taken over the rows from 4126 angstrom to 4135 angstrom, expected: 0.060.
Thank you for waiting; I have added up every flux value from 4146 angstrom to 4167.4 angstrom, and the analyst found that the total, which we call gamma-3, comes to 1187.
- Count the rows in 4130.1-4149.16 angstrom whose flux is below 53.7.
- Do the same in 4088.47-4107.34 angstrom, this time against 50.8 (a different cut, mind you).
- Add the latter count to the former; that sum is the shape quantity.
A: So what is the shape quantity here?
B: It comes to 21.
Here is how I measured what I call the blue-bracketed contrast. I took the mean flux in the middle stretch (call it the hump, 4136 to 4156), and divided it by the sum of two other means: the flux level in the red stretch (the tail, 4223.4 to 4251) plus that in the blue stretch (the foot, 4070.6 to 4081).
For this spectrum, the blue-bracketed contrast 0.520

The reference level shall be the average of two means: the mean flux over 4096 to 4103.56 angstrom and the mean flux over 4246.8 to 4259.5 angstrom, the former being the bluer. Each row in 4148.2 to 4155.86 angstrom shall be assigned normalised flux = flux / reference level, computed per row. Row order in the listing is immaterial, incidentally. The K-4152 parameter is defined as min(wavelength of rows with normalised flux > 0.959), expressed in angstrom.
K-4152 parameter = 4148.69 angstrom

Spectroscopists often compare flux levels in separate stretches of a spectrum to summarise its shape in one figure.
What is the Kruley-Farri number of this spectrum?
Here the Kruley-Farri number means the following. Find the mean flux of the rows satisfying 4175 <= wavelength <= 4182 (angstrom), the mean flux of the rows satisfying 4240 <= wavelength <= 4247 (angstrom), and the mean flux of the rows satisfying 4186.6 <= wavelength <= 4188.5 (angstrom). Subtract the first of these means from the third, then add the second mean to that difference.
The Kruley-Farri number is 50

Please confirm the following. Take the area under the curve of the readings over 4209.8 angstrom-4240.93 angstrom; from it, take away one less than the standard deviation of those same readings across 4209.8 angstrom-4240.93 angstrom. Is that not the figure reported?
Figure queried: 1651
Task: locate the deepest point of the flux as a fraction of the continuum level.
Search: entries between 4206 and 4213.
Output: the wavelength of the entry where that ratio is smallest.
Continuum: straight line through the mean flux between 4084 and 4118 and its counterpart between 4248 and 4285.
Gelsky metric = 4209.31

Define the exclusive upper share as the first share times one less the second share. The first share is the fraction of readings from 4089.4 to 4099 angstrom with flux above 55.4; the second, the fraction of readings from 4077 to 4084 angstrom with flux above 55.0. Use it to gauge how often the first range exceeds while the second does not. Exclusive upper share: 0.14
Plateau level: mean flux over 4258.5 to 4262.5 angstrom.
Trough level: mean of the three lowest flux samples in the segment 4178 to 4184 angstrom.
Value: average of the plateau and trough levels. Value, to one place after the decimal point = 52.3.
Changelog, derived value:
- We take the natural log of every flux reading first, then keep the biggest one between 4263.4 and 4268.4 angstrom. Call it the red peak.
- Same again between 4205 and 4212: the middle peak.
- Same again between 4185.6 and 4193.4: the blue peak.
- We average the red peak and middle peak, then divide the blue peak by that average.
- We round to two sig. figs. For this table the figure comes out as 0.99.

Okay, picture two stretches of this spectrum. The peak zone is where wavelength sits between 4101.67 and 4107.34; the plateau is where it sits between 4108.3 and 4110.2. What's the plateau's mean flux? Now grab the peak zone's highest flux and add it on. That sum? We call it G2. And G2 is 124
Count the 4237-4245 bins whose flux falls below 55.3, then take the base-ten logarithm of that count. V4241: 0.78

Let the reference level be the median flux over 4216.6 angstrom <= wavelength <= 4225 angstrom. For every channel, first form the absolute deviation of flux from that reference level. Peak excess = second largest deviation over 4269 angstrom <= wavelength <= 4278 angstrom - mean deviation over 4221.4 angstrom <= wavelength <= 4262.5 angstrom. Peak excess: 2.1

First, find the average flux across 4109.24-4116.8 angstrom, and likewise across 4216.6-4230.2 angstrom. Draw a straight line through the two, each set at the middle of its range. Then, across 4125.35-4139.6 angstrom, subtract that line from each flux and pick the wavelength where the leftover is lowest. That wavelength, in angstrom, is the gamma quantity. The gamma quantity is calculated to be 4126.78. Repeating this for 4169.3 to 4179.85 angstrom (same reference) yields 4174.56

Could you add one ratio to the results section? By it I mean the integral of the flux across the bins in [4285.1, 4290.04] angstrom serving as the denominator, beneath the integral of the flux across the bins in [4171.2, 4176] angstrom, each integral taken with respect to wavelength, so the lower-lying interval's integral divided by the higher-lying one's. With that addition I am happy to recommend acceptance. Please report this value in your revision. 1.00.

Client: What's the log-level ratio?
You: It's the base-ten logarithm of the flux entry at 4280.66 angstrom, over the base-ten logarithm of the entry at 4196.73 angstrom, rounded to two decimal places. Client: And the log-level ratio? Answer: 0.96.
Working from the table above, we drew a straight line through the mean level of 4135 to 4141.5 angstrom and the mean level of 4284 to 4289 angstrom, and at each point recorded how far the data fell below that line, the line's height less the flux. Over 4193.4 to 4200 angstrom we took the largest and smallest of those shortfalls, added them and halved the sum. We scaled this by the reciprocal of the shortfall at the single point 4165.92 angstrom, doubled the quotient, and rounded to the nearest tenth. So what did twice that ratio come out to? -0.1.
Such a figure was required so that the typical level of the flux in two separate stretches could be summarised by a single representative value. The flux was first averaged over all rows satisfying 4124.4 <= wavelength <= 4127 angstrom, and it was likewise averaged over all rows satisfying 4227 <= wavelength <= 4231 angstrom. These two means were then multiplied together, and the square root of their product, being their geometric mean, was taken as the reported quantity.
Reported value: 53.3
